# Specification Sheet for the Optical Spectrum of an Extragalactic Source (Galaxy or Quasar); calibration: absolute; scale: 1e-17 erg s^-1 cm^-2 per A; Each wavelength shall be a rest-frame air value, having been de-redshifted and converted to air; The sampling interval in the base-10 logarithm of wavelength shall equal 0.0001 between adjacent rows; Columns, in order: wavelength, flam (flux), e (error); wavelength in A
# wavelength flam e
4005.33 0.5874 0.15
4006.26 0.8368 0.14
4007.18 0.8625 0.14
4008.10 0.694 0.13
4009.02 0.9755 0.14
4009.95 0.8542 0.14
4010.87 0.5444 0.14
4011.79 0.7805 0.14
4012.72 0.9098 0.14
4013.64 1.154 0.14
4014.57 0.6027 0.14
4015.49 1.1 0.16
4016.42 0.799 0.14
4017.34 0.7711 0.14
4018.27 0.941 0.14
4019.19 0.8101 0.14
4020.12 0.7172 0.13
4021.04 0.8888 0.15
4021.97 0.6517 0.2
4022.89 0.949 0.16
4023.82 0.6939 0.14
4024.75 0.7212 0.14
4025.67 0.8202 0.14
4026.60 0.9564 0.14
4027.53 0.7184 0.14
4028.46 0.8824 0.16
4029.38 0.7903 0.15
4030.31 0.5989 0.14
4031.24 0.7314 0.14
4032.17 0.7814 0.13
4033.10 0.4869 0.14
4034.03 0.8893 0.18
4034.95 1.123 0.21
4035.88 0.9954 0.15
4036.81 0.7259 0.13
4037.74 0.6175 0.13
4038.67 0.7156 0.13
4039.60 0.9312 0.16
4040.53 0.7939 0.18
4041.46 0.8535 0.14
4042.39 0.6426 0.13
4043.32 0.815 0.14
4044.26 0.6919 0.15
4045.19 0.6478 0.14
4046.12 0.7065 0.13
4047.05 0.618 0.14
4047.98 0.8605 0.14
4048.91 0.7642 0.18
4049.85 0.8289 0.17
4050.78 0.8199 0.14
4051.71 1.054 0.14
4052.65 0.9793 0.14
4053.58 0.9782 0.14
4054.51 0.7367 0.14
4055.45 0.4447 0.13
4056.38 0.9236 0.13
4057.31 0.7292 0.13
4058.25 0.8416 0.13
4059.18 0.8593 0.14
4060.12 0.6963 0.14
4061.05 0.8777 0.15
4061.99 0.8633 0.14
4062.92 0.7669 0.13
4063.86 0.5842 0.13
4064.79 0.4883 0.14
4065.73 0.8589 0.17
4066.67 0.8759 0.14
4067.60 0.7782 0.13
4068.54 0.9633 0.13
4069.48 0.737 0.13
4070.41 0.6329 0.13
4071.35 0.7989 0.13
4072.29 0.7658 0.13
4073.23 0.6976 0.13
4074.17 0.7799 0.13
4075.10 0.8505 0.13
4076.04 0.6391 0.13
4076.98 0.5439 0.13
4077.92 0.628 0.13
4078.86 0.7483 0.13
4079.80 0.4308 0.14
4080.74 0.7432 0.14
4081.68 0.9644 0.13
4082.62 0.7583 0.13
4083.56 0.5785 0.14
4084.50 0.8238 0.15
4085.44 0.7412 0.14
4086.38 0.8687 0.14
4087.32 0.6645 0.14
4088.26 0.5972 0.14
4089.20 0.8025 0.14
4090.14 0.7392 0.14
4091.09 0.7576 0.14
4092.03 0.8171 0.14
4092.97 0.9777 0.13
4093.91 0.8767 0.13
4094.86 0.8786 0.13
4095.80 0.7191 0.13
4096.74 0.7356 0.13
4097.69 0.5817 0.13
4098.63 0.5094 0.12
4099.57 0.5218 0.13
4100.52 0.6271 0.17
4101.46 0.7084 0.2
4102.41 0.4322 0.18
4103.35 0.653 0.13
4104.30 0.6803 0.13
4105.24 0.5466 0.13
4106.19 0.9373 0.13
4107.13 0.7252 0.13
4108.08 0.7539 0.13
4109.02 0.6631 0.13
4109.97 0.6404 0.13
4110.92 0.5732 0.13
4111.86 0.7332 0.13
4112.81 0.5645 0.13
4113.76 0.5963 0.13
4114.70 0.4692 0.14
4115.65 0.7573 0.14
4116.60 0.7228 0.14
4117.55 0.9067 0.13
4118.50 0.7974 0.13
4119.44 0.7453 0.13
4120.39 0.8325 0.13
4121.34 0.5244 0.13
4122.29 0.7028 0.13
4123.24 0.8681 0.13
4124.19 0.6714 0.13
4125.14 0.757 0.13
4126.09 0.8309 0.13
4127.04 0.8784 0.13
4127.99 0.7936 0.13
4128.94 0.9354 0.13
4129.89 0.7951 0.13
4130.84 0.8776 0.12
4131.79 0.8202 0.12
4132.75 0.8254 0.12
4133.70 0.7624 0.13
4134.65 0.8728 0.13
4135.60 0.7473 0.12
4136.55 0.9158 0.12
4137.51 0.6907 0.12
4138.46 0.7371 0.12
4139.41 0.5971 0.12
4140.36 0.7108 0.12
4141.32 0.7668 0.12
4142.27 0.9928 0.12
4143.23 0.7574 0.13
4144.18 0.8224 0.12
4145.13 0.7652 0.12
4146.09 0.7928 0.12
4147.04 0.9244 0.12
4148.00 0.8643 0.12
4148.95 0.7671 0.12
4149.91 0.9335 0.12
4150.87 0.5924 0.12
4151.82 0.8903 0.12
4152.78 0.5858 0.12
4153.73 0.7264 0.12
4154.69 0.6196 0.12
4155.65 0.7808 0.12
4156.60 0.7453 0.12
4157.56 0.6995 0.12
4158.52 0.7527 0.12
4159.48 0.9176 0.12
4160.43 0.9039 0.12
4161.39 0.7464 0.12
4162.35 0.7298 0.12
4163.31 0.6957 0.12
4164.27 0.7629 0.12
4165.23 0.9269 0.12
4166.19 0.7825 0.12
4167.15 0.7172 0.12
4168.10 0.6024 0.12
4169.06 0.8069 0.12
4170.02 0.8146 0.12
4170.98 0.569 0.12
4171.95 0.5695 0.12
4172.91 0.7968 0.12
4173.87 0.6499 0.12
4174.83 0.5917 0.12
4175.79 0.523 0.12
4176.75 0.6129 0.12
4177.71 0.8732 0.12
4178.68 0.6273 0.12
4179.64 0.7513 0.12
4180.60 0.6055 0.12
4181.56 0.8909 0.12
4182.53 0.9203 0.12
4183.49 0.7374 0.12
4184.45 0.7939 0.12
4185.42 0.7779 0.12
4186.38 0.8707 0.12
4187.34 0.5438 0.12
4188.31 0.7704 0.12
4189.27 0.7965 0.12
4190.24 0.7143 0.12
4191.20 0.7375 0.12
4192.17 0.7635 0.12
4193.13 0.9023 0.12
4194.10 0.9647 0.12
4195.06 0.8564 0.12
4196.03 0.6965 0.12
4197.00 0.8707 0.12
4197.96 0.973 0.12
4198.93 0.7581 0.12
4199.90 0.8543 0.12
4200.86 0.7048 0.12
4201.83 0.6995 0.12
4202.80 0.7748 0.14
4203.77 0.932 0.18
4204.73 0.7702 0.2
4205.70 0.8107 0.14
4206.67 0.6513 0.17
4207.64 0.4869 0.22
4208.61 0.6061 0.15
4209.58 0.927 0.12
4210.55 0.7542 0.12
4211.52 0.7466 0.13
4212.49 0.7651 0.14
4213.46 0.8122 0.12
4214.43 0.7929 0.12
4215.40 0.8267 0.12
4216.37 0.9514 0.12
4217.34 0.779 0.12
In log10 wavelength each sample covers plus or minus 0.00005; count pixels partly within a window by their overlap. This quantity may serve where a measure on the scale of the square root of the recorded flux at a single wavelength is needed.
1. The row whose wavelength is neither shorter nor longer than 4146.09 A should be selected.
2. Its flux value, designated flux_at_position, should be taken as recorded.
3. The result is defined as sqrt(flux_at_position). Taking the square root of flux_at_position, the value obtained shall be 0.890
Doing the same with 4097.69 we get 0.763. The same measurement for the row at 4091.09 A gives 0.870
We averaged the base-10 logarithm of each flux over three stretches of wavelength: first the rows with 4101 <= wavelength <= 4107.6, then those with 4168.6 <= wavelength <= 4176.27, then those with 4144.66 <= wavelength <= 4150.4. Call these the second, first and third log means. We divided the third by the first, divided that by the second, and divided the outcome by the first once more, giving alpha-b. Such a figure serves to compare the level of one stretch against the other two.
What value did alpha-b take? 12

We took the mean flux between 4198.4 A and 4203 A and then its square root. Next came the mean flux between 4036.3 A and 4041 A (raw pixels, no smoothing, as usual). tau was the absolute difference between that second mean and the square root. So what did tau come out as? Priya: 0.11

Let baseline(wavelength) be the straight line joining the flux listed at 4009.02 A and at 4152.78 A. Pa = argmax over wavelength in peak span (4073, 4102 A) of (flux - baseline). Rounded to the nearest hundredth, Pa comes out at 4092.97 A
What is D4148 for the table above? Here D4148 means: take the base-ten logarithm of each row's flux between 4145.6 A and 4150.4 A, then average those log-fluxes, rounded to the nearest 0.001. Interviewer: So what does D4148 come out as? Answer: -0.069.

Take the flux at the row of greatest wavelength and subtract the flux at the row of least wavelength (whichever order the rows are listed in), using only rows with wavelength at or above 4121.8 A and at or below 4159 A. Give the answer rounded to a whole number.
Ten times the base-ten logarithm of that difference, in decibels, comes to -13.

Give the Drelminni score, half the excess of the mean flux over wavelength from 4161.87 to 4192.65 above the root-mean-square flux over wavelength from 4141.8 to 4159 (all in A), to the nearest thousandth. -0.029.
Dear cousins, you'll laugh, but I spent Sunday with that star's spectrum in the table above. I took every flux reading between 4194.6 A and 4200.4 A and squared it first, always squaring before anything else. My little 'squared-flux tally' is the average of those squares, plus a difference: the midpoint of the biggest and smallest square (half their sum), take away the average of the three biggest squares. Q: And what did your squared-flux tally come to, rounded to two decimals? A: 0.61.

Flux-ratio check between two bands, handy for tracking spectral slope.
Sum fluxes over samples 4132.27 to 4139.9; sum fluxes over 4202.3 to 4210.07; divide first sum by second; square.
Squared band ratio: 1.06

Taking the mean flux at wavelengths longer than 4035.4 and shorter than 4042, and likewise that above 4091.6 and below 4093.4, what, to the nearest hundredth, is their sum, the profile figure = 1.70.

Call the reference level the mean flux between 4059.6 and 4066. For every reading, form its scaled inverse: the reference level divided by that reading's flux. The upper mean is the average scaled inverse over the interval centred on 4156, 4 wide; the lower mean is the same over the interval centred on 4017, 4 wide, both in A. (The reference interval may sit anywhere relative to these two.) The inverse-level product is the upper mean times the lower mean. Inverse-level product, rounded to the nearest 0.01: 0.86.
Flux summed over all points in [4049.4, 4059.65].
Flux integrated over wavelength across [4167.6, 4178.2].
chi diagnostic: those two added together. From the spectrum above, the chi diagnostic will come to 16.3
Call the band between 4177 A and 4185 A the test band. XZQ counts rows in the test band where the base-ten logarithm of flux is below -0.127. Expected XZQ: 3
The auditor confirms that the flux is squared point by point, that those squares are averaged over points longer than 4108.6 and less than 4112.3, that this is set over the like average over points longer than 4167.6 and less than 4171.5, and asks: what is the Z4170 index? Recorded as 0.86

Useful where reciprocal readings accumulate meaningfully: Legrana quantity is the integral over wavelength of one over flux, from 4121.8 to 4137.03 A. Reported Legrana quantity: 18.8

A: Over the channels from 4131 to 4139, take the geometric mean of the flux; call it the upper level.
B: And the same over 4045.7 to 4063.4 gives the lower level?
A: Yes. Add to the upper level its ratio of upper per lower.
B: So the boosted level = 1.79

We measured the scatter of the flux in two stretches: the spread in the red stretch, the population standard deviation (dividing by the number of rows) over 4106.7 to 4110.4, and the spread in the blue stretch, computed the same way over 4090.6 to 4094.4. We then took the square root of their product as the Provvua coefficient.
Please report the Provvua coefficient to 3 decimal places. 0.061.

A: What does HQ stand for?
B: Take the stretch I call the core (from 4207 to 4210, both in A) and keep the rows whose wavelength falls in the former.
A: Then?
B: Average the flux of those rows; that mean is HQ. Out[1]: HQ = 0.67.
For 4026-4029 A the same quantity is 0.85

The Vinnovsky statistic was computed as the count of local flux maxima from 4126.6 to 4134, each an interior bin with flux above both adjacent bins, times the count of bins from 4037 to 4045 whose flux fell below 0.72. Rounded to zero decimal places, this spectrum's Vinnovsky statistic 12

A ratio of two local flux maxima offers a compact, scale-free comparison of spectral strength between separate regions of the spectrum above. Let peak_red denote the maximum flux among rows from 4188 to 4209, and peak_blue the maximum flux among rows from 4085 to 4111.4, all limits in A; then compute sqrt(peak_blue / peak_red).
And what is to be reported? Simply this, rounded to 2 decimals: 1.00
